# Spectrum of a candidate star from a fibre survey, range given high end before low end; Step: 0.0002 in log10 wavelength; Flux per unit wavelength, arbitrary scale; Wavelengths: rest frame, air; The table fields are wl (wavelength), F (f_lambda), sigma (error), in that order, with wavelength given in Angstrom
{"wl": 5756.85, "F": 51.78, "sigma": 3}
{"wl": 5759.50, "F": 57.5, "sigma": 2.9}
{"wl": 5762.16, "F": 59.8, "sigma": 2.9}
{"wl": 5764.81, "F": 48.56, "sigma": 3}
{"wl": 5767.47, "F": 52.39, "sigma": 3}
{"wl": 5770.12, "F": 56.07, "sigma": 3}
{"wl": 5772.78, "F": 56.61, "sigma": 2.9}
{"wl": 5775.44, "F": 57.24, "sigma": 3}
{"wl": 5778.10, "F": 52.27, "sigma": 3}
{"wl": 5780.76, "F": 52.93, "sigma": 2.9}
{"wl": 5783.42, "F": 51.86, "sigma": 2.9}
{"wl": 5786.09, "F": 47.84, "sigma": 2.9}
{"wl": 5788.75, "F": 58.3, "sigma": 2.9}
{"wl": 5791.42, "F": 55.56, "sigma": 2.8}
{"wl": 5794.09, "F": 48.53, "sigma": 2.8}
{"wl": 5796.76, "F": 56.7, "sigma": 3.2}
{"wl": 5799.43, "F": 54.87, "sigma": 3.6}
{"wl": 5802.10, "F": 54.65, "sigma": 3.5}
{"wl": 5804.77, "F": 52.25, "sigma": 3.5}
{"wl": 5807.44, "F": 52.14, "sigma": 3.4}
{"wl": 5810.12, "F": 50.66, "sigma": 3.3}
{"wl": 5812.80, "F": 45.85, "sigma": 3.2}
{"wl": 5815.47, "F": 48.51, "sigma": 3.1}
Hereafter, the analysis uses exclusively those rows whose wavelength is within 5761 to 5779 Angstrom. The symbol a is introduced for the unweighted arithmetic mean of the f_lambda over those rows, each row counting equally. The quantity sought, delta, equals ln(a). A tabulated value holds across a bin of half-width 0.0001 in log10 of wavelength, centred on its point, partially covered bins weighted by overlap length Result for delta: 4.00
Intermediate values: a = 54.7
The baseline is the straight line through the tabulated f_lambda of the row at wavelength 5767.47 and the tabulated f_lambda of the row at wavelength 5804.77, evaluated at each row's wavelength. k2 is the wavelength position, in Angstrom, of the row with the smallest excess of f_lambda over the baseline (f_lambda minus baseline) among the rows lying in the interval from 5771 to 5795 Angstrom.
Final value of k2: 5786.09 Angstrom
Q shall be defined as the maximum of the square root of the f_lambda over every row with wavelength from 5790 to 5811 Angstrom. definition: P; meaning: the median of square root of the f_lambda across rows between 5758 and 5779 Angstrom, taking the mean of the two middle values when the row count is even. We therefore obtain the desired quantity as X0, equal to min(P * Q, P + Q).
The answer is 15.0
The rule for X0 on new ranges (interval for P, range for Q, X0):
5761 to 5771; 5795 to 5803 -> 14.9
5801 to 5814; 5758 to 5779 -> 15.0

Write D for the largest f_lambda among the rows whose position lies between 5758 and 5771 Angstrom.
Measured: 59.8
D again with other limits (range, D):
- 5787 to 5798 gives 58.3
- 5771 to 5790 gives 58.3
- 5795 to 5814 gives 56.7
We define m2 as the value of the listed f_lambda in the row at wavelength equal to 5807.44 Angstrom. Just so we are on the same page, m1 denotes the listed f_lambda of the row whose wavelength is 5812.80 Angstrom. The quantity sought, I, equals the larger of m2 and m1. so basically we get 52.1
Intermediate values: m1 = 45.85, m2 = 52.14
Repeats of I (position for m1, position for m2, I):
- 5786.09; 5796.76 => 56.7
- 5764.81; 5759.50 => 57.5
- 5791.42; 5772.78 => 56.6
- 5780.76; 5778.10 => 52.9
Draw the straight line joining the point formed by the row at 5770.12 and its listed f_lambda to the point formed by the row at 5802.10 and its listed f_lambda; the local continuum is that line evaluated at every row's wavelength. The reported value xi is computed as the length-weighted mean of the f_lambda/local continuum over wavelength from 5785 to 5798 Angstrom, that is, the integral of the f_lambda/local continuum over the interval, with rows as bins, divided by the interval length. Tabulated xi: 0.97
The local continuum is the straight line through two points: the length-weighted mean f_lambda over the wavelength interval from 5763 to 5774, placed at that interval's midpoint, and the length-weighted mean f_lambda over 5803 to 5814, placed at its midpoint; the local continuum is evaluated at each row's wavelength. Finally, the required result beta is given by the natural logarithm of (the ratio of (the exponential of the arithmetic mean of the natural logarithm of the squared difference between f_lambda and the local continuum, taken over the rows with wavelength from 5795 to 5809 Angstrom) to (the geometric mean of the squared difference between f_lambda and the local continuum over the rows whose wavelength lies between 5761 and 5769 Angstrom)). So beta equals -0.4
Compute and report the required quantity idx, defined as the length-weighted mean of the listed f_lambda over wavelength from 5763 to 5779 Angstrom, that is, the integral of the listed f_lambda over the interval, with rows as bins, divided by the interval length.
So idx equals 54.1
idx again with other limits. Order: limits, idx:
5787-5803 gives 54.6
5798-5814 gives 51.8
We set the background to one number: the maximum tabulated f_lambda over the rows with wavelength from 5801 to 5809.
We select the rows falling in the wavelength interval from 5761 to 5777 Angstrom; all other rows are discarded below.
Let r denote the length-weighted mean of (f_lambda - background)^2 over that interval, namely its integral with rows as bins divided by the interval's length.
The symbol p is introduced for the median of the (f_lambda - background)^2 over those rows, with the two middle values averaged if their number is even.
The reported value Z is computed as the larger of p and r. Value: 13.3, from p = 5.9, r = 13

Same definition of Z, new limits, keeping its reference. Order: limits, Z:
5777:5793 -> 13.3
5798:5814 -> 17.0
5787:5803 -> 10.5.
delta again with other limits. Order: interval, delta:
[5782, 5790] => 3.96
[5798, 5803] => 4.00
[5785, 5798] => 3.98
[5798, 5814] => 3.95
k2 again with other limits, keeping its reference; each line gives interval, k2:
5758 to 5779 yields 5764.81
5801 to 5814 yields 5812.80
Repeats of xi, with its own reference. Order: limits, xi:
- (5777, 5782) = 0.95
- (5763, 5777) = 0.97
